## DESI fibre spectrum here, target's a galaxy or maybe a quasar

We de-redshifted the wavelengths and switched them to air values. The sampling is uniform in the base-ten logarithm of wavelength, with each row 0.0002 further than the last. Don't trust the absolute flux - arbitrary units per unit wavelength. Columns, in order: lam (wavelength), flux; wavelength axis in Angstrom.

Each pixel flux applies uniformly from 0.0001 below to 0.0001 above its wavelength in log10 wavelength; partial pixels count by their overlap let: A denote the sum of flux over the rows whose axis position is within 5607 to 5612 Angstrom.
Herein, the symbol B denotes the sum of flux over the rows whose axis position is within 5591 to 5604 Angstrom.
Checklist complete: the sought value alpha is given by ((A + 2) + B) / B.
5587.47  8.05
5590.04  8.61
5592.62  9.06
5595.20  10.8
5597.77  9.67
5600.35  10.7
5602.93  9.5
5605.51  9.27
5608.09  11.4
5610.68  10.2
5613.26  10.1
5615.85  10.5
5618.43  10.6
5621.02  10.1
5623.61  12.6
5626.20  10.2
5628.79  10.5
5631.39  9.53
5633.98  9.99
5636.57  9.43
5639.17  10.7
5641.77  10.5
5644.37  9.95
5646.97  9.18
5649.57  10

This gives 1.5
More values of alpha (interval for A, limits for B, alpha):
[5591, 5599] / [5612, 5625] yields 1.6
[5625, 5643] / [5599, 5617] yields 2.0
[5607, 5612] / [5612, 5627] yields 1.4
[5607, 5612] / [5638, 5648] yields 1.6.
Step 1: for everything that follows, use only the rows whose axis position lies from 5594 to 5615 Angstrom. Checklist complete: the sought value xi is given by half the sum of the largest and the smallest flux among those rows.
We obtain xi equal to 10.3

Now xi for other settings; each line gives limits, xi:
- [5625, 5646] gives 10.1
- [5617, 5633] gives 11.1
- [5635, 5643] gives 10.1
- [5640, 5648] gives 9.8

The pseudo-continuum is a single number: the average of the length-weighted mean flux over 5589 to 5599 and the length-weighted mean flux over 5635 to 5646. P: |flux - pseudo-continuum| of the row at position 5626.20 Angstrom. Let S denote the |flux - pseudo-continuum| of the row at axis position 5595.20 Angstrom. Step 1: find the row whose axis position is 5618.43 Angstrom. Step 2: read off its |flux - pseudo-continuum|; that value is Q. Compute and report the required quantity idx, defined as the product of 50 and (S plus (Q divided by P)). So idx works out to 153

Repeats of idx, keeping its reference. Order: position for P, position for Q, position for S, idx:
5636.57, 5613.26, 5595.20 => 82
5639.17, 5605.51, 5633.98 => 40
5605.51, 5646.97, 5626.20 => 76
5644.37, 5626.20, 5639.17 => 200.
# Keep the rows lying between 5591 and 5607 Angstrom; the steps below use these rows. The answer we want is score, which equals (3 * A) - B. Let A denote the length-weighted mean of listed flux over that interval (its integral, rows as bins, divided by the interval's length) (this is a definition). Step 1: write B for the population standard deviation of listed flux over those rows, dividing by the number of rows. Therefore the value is 28.81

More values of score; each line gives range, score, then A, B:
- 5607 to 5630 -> 31.27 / 10.7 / 0.78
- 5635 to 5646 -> 29.83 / 10.1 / 0.50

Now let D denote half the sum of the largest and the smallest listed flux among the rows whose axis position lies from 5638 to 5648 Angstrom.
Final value 9.9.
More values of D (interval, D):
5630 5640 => 10.1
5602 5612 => 10.3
